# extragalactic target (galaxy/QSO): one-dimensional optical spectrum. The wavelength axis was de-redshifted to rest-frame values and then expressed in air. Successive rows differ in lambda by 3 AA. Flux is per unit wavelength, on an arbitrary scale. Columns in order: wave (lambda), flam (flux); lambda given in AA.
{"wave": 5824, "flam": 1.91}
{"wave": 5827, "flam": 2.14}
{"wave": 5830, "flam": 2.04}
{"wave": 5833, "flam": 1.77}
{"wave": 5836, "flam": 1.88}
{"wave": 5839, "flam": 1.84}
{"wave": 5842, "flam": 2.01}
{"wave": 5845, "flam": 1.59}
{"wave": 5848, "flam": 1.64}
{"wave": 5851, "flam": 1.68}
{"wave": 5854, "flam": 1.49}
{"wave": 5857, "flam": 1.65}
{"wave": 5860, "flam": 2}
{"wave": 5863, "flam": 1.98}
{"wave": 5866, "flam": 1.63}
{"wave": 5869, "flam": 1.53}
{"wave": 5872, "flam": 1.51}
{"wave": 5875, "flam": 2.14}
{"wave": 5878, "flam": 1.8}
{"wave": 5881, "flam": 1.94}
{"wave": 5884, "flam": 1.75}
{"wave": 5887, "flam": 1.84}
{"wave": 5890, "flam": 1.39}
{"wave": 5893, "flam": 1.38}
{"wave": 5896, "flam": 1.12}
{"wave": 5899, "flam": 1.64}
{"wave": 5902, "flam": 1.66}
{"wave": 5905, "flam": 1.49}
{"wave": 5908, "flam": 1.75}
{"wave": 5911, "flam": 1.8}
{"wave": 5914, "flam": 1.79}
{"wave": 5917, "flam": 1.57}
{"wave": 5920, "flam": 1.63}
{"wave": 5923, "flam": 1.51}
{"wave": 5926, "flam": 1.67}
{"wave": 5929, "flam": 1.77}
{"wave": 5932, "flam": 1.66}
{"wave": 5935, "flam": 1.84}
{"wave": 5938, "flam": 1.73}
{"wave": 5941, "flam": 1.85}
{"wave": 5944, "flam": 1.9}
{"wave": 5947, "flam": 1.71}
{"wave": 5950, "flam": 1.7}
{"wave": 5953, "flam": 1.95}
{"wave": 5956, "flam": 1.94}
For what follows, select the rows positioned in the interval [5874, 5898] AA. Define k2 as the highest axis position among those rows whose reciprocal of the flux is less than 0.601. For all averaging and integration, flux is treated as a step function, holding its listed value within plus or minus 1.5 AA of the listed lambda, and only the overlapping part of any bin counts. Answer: 5887 AA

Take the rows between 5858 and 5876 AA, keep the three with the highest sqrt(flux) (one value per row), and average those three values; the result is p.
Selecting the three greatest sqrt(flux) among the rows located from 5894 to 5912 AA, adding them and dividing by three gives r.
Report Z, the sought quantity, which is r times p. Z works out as 1.88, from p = 1.43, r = 1.32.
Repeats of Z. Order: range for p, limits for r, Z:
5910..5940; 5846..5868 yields 1.85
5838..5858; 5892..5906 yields 1.71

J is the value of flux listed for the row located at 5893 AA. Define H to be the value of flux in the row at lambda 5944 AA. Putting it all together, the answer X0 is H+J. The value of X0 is 3.3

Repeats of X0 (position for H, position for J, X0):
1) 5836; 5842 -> 3.9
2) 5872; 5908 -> 3.3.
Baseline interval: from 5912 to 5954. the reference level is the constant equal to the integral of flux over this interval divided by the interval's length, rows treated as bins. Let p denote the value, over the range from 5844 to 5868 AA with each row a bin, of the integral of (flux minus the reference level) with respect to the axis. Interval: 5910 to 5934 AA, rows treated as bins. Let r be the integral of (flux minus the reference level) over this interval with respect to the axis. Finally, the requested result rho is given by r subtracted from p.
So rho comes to 1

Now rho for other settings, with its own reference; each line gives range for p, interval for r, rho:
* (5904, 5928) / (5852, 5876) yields -2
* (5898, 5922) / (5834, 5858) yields -1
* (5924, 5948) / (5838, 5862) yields 1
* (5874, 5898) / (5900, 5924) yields 0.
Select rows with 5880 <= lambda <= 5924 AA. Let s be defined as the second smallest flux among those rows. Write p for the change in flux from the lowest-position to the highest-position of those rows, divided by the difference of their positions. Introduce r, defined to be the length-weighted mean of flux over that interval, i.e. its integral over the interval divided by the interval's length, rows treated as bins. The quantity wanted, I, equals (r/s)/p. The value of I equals -114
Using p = -0.010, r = 1.61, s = 1.38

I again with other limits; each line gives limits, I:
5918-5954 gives 110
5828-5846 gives -35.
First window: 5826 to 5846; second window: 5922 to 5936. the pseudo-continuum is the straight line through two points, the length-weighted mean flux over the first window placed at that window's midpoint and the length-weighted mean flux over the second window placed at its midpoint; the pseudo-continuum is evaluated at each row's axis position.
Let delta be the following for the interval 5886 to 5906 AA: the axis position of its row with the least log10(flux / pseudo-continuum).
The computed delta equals 5896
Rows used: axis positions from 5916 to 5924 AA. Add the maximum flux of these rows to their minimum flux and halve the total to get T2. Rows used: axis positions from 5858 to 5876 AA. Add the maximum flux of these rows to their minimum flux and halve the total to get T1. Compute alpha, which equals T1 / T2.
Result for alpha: 1.16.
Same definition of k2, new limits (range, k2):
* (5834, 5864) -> 5863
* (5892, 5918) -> 5914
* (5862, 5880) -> 5878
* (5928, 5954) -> 5953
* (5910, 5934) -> 5929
